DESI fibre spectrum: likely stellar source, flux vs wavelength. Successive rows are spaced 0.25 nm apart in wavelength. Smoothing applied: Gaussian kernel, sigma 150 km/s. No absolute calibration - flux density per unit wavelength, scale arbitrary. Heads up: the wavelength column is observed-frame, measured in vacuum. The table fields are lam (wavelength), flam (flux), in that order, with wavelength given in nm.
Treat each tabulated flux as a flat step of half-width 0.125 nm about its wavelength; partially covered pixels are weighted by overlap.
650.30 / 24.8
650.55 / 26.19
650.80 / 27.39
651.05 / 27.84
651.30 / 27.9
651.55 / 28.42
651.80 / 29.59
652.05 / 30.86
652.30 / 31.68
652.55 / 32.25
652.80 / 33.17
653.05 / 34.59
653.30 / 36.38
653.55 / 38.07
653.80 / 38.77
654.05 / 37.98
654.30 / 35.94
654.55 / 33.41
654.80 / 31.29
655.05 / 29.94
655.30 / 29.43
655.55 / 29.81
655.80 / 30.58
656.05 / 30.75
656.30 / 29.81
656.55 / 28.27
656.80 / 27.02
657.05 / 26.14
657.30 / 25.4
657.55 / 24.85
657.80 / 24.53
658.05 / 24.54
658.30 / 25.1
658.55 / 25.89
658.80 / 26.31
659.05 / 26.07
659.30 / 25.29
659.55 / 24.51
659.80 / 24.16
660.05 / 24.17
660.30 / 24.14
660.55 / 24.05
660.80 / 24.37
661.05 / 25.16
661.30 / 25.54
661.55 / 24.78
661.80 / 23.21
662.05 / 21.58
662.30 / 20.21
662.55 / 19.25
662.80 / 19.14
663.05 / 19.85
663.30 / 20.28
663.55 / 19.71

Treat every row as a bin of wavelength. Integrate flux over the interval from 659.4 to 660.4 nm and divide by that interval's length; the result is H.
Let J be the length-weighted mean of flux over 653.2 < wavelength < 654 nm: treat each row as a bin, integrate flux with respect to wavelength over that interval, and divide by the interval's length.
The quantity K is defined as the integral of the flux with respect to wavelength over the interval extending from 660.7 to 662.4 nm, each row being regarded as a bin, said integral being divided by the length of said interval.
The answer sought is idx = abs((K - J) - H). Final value 38.5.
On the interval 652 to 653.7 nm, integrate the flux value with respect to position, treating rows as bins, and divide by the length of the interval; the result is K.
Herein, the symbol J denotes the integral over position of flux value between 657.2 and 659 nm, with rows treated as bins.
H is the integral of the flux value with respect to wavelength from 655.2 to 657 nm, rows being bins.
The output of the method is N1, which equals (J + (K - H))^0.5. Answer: 5.2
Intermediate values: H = 53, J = 45.5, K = 34.1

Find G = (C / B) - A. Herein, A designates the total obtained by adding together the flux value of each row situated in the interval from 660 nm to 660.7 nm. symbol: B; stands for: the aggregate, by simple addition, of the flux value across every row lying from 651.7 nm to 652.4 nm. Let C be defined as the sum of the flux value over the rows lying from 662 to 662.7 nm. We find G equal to -72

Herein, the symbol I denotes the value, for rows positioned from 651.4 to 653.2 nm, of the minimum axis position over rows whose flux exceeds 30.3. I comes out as 652.05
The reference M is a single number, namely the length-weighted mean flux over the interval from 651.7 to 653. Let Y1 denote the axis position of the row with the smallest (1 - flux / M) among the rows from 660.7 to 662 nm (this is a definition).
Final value 661.30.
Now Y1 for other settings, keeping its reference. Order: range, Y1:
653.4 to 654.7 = 653.80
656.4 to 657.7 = 656.55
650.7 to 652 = 651.80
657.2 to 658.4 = 657.30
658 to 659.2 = 658.80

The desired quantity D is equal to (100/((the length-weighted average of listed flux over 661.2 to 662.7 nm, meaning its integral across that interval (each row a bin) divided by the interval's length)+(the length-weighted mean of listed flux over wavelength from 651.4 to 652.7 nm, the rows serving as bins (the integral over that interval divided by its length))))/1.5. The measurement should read 1.26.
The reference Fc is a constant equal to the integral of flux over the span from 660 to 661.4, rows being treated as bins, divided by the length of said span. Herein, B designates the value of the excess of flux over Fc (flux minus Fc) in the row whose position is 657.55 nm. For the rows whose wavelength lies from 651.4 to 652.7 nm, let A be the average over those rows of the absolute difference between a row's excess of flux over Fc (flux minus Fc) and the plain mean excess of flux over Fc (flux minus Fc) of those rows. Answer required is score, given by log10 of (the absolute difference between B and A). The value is -0.01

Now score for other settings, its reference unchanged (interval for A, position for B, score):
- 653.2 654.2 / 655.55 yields 0.66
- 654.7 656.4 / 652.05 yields 0.76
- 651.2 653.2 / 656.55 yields 0.26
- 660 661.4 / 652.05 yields 0.76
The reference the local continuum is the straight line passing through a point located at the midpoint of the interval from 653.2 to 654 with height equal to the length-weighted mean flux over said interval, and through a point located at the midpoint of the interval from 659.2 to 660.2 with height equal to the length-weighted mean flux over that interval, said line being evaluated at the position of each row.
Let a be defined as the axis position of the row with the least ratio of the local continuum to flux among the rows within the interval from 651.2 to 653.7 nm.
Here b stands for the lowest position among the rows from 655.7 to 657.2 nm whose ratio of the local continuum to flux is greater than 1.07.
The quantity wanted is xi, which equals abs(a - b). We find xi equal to 2.25 nm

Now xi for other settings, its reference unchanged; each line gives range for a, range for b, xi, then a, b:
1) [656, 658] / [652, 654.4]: 4.00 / 656.05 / 652.05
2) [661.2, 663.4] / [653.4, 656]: 8.50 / 663.30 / 654.80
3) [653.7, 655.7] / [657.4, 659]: 3.75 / 653.80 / 657.55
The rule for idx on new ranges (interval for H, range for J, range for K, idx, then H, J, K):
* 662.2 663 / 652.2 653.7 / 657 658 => 28.9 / 20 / 34.5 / 25.1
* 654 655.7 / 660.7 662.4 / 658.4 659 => 29.8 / 32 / 23.6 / 26.1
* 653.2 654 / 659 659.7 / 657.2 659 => 37.7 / 38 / 25.2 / 25.3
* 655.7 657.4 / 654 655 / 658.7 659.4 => 36.4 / 28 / 34.1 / 25.9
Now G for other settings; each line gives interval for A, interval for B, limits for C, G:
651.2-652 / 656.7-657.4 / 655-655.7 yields -85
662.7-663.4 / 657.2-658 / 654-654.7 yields -58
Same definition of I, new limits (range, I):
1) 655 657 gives 655.80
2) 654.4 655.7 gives 654.55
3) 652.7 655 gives 652.80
